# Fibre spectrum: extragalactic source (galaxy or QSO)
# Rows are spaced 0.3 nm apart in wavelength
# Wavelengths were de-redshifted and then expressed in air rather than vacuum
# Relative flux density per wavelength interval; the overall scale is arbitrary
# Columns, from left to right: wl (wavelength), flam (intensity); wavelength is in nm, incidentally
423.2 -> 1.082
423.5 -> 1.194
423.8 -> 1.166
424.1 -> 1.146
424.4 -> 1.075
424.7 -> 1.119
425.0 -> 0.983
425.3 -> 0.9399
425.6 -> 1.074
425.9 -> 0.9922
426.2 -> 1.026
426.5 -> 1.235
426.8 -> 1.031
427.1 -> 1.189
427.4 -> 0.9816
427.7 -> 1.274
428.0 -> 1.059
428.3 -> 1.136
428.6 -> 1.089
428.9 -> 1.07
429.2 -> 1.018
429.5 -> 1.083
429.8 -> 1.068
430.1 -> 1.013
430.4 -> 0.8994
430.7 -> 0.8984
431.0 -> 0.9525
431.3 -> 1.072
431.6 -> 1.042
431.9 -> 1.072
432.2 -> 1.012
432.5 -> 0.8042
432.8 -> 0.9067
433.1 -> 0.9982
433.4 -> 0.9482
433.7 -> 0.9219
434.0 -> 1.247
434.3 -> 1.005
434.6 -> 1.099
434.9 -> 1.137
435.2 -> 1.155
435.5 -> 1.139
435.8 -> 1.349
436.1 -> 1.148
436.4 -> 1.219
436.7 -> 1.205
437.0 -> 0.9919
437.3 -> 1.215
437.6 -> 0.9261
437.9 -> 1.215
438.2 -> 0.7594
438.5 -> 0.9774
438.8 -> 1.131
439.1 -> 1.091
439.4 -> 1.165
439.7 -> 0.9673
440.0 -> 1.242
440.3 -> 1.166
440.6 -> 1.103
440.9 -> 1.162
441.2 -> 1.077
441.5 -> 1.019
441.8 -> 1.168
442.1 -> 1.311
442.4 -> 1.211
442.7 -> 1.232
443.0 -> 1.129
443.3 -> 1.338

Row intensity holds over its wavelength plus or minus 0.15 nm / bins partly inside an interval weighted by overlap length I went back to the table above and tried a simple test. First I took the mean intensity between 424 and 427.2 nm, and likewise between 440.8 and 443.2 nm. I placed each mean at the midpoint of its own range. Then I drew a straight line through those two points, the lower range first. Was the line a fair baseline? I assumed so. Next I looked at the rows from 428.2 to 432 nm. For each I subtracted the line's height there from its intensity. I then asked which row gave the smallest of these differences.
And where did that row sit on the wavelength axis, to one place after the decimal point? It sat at 430.7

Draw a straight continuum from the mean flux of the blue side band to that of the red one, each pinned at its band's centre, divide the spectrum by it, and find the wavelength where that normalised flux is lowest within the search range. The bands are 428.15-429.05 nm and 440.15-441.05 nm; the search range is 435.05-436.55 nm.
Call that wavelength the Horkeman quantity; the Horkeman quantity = 435.5 nm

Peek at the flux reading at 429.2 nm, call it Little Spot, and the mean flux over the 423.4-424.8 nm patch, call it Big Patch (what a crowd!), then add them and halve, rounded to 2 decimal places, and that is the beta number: 1.08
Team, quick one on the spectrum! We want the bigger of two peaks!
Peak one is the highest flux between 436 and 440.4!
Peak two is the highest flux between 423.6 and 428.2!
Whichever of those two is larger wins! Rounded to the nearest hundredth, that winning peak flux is 1.27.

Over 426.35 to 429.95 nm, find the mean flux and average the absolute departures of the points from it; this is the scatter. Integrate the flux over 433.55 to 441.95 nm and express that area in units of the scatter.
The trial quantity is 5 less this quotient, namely -127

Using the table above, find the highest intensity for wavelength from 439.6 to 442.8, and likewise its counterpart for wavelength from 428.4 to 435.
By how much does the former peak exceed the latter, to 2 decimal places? 0.06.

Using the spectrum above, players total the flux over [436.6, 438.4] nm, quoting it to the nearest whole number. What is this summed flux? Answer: 6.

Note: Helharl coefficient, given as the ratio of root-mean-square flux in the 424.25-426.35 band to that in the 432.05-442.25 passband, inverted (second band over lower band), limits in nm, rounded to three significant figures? 1.06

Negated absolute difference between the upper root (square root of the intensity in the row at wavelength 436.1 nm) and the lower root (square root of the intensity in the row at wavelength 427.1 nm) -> -0.019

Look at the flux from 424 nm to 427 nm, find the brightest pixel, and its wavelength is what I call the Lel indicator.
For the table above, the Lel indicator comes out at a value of 426.5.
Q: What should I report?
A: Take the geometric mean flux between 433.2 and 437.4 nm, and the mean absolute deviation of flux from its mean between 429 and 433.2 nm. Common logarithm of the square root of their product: -0.557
